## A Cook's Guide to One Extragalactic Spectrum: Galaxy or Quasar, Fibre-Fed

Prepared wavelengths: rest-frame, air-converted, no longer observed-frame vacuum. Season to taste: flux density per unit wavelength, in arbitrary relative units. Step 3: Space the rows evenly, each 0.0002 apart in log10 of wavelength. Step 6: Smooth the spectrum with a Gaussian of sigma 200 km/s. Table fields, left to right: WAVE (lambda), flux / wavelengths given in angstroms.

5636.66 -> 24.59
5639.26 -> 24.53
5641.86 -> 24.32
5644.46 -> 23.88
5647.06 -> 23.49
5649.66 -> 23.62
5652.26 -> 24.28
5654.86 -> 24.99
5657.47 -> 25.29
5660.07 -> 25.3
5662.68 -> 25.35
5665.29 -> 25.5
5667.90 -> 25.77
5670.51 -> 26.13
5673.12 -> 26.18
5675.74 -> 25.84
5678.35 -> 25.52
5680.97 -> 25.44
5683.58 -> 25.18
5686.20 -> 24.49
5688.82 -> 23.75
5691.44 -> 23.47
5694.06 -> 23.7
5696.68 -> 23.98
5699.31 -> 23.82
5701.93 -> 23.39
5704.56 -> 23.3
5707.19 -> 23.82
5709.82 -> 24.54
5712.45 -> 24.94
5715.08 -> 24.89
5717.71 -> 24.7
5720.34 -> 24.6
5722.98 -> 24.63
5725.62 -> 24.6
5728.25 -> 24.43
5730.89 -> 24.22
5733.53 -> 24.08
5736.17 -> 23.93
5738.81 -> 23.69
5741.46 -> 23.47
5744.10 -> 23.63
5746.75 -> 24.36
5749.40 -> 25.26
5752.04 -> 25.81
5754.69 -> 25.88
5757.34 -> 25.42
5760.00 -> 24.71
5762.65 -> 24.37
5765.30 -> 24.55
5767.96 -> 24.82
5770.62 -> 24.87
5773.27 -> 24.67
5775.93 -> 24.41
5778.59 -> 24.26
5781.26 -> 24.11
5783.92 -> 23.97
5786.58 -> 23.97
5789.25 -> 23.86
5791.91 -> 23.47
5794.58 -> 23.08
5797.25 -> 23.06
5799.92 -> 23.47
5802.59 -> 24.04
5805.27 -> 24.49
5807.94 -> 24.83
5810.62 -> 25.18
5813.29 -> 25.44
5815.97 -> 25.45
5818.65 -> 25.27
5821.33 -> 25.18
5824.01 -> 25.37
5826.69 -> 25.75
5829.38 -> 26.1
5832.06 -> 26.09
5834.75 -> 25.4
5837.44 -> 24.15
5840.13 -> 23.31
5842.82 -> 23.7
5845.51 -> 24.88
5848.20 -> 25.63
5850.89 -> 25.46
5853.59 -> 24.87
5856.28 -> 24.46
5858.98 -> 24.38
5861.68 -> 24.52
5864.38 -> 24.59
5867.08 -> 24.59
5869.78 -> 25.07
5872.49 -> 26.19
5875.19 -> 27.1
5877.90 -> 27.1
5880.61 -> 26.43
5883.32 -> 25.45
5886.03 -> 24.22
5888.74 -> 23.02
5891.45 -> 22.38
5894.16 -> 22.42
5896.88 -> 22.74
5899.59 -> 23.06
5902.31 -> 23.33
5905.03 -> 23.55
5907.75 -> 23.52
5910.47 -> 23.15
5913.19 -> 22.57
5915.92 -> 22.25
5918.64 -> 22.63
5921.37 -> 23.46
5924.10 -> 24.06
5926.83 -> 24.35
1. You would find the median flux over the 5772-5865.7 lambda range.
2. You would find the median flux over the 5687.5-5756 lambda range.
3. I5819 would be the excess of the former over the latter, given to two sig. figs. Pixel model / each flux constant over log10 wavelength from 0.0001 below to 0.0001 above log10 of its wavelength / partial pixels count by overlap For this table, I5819 0.37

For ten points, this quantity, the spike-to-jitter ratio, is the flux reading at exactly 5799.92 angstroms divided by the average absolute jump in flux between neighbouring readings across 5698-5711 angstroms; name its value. 53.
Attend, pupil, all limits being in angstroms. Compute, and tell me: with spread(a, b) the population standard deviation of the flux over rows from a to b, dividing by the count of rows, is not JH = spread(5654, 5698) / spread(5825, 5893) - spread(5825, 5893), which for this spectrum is -0.45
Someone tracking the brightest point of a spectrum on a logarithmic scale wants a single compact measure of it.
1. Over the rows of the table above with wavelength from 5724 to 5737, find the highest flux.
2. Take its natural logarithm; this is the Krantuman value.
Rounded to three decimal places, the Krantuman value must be 3.203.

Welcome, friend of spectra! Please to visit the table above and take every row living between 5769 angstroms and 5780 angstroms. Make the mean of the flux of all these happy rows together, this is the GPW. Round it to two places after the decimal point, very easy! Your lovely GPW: 24.55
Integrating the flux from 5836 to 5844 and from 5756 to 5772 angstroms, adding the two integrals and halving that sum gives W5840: 293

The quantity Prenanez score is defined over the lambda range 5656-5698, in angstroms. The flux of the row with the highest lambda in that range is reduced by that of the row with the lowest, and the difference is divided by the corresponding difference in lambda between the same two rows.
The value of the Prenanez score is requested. -0.033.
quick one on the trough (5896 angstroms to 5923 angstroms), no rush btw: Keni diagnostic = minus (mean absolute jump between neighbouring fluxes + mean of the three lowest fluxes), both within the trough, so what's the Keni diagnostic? -22.9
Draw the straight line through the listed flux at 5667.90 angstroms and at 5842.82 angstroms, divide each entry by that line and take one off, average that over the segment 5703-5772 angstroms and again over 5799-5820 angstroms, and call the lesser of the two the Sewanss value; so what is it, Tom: -0.017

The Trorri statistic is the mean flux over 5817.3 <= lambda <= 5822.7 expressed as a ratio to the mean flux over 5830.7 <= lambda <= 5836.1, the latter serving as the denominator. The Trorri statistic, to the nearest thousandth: 0.980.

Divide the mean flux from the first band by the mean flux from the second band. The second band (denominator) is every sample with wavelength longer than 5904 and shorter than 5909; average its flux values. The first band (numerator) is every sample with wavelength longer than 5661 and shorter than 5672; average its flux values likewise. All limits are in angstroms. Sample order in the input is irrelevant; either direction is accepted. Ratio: 1.09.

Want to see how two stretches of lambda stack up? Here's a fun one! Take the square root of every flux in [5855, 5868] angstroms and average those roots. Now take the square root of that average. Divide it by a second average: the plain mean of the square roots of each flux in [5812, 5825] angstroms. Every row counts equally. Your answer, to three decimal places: 0.442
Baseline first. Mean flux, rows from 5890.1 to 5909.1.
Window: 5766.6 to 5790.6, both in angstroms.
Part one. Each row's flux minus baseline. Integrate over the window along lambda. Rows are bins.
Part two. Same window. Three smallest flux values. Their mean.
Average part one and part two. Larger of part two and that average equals 28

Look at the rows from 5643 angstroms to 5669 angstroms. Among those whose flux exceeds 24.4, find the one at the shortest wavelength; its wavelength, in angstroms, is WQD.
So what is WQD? 5654.86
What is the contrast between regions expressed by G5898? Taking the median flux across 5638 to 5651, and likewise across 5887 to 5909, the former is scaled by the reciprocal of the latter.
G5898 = 1.04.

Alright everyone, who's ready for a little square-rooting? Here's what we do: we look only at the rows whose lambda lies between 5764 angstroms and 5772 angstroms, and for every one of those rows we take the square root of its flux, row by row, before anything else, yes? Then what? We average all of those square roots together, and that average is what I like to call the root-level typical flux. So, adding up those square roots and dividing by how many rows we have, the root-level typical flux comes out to 4.97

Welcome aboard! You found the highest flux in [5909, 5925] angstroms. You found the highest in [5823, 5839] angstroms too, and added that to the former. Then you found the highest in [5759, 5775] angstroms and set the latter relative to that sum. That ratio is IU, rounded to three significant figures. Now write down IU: 0.496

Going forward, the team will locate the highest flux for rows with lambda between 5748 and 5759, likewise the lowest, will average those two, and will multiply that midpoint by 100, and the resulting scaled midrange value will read 2557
